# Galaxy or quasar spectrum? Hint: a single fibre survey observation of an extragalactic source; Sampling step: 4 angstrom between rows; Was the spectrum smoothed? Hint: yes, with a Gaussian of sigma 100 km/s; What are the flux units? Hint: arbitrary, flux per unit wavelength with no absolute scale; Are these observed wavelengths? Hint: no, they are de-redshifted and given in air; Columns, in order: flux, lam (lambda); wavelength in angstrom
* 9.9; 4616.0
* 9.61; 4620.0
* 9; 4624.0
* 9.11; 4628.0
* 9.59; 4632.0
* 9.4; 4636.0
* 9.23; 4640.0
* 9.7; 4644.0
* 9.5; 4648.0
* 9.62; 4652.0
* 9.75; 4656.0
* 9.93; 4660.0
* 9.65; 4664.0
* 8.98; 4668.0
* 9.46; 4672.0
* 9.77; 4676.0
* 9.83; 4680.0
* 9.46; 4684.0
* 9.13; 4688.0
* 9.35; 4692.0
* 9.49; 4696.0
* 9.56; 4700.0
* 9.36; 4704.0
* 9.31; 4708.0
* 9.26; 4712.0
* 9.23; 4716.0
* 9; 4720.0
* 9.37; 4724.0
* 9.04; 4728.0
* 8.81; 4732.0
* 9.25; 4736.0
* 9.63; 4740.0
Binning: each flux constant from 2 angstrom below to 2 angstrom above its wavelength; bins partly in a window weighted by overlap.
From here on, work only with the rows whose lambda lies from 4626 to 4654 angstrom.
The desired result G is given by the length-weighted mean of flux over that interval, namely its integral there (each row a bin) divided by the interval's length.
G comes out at 9.45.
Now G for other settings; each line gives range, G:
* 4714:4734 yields 9.09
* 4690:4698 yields 9.42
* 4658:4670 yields 9.52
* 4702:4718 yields 9.29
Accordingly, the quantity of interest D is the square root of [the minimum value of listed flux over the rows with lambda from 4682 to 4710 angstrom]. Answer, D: 3.022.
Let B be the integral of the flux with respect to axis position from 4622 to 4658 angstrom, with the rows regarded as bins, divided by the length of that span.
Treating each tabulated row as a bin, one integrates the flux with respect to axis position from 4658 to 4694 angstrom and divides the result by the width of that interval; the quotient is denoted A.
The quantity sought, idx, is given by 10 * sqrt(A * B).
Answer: 94.7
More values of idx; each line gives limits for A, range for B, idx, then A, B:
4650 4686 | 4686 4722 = 94.5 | 9.61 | 9.30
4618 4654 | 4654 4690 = 94.8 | 9.42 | 9.55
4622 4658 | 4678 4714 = 94.2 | 9.43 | 9.42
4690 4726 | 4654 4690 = 94.4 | 9.33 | 9.55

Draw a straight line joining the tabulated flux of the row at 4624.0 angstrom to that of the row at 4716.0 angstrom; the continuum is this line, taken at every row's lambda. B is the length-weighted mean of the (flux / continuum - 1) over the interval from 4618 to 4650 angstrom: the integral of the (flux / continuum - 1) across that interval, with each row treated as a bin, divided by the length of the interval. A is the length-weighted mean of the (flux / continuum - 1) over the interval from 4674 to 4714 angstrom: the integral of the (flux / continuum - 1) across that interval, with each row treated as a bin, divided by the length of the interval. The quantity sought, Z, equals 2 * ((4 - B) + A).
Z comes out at 7.98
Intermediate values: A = 0.030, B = 0.041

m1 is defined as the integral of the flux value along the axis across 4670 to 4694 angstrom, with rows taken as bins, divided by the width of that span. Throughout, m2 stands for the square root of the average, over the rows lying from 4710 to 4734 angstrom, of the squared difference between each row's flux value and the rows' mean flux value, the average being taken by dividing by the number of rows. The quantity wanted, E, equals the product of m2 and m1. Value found 1.8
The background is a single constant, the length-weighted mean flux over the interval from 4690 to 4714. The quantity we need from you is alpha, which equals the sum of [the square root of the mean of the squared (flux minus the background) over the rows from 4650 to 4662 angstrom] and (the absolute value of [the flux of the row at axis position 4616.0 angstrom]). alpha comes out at 10.3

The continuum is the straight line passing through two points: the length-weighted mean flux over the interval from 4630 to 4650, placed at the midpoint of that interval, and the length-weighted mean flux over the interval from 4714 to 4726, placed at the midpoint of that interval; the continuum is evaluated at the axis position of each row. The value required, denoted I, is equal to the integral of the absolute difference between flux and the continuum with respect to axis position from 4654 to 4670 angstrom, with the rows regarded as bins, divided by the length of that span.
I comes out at 0.37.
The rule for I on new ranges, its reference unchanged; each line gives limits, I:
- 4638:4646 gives 0.24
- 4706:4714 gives 0.05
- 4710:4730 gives 0.11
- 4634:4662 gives 0.24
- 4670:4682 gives 0.33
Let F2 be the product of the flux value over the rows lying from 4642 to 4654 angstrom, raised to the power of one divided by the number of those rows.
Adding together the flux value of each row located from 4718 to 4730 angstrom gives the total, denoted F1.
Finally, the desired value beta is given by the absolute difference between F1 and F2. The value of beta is 17.8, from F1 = 27.4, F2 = 9.6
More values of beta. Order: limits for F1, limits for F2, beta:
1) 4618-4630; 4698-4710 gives 18.3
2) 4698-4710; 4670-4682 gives 18.5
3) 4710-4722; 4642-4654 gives 17.9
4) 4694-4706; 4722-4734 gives 19.3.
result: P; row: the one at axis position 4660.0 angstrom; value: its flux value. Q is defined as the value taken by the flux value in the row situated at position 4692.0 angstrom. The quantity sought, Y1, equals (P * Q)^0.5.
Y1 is 9.64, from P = 9.93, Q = 9.35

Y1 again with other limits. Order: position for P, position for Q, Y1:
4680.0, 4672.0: 9.64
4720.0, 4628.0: 9.05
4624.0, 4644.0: 9.34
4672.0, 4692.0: 9.40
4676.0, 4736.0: 9.51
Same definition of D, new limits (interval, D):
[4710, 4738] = 2.968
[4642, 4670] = 2.997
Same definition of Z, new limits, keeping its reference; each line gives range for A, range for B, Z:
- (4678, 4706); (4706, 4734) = 8.08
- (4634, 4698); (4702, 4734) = 8.10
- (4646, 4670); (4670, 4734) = 8.08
